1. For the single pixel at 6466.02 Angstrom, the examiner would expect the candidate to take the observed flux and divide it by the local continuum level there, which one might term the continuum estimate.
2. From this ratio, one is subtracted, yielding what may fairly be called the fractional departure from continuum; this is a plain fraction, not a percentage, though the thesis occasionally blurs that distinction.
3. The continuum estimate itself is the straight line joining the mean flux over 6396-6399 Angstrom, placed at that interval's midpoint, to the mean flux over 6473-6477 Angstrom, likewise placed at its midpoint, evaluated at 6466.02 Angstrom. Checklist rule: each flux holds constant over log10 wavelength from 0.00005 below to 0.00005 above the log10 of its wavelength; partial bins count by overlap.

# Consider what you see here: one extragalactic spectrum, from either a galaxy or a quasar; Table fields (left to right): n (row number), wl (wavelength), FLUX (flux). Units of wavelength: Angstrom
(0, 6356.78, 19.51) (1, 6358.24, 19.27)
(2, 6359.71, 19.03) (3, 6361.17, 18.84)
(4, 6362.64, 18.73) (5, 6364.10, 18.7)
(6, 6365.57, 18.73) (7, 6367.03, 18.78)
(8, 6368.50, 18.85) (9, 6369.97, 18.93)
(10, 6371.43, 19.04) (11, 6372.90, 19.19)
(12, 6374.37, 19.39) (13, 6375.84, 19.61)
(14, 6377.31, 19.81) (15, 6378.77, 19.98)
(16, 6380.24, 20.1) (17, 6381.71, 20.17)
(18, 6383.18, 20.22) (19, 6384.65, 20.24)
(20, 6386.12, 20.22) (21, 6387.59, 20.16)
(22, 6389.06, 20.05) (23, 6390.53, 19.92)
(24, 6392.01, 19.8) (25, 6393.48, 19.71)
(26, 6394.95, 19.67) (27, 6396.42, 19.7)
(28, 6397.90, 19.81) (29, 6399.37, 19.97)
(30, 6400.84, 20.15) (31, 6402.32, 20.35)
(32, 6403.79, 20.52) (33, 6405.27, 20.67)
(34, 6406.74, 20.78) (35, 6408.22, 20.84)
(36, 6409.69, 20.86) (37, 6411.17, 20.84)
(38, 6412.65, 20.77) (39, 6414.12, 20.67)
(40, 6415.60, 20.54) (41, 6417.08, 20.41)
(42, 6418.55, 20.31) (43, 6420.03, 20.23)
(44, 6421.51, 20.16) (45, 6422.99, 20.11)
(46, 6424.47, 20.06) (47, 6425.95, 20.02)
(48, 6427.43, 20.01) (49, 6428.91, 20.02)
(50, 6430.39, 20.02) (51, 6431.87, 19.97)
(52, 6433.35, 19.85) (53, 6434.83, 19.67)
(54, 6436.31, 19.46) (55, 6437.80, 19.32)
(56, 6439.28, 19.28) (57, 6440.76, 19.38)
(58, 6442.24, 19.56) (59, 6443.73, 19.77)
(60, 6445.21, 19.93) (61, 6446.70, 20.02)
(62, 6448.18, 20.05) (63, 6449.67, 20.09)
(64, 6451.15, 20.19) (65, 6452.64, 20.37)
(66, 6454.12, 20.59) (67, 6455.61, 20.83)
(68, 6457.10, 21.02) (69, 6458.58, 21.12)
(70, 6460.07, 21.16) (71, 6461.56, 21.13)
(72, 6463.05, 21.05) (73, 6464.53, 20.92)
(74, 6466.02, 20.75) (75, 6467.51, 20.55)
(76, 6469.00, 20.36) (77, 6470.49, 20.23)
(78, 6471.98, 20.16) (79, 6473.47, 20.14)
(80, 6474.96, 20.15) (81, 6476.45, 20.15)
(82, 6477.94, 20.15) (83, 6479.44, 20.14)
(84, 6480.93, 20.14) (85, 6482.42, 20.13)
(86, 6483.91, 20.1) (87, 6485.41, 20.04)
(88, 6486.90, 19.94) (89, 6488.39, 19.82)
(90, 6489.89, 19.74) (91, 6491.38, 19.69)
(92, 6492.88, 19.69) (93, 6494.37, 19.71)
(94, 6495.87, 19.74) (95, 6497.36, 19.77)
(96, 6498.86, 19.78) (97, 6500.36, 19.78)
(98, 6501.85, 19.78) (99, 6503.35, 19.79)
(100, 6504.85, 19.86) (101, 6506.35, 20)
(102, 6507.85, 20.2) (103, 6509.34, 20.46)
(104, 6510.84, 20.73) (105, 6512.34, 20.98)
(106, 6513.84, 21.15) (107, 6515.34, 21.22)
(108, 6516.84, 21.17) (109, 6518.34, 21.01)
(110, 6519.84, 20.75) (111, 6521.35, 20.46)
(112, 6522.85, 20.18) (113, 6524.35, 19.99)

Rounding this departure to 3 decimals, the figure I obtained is 0.032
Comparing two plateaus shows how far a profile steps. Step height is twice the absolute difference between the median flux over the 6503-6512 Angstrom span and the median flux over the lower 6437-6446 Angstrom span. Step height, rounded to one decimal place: 1.3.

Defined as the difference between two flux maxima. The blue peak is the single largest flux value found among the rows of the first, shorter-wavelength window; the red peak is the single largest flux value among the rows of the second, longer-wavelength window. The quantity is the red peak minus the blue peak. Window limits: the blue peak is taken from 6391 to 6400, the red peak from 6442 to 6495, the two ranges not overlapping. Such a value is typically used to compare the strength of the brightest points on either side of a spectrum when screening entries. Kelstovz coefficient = 1.2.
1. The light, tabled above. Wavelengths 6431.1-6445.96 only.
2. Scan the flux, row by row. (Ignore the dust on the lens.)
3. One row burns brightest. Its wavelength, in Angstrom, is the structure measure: 6431.87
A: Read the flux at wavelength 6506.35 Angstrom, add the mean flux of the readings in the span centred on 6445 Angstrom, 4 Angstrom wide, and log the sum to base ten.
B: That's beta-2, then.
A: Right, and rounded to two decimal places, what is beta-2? 1.60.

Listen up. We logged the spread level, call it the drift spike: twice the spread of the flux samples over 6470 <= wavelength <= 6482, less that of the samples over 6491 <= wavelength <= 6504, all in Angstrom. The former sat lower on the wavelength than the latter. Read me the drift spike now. 0.02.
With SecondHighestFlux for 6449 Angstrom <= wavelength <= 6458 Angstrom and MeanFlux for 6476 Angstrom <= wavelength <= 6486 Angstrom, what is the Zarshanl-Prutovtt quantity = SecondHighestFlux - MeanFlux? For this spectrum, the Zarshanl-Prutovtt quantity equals 0.7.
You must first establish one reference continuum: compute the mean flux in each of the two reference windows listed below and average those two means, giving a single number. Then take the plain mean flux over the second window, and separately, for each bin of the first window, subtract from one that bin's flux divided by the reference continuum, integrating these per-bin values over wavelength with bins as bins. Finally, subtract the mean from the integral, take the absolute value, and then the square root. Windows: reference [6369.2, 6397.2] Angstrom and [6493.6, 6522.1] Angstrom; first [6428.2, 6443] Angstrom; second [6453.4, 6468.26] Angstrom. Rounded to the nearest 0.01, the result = 4.54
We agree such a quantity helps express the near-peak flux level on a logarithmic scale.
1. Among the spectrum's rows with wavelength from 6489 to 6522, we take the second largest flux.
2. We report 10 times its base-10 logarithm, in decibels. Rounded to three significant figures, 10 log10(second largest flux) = 13.3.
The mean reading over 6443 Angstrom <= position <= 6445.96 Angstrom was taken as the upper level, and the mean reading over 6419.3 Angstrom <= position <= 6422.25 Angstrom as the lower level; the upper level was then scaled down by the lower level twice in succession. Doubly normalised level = 0.0487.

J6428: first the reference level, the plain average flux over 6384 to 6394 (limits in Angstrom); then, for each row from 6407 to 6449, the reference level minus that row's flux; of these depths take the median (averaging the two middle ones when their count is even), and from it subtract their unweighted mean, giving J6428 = 0.06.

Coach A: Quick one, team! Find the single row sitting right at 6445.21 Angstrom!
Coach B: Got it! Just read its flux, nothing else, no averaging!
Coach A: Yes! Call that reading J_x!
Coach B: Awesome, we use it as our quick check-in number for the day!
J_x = 19.93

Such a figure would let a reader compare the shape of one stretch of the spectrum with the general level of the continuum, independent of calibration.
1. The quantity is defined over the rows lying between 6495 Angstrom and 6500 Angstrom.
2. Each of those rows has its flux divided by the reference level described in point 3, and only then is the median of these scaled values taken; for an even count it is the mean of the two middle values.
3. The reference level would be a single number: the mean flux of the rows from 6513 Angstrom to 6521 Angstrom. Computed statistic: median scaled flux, 0.94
